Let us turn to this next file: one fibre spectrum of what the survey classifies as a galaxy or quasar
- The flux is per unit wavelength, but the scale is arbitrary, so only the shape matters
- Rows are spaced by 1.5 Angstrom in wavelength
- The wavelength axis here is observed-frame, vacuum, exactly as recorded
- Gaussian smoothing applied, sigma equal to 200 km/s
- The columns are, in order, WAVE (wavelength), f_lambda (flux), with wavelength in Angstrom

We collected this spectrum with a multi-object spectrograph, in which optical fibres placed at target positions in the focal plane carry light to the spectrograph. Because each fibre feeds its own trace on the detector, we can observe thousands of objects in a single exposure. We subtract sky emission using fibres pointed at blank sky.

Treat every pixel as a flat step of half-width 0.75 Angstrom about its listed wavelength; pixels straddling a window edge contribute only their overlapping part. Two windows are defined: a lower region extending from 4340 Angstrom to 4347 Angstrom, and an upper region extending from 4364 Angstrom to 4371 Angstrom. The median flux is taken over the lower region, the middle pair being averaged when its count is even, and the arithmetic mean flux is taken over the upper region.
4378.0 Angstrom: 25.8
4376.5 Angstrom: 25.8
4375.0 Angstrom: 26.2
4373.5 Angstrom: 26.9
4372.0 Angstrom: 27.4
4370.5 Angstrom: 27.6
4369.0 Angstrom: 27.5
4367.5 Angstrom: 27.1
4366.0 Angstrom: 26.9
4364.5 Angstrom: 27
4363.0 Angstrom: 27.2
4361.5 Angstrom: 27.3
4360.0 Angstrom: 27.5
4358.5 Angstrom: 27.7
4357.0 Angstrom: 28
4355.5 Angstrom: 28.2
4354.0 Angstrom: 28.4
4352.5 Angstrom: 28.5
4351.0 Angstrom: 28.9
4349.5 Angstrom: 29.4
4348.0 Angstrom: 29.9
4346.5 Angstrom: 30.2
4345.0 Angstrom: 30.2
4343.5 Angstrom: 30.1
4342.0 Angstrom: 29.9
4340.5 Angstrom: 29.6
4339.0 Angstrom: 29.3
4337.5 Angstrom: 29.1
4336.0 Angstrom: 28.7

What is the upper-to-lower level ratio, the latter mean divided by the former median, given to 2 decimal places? 0.90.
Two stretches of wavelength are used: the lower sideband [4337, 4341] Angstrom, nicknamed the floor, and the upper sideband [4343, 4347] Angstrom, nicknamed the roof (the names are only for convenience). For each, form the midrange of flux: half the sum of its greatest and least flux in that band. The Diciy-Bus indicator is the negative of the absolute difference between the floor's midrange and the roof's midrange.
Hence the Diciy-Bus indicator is -0.8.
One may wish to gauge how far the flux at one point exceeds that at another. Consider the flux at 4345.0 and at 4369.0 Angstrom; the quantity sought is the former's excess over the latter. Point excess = 2.7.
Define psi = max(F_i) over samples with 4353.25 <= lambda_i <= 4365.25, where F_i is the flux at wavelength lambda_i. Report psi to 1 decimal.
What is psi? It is 28.4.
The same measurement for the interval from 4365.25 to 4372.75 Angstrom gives 27.6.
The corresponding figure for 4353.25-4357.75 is 28.4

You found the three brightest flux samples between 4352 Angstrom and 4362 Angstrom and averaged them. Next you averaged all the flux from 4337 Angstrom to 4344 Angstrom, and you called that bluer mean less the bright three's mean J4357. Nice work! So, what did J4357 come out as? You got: 1.23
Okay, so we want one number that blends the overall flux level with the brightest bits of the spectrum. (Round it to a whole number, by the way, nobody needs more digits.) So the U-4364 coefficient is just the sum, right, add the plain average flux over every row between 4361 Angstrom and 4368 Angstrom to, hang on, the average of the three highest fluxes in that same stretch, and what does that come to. 54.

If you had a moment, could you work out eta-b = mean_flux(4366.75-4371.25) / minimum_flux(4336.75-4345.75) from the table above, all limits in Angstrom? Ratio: 0.94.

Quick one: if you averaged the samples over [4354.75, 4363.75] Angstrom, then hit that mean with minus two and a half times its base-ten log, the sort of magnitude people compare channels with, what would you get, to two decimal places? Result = -3.60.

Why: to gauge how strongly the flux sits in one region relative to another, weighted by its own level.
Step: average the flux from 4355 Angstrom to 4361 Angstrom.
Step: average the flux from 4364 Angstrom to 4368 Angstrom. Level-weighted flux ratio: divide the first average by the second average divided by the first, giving 29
